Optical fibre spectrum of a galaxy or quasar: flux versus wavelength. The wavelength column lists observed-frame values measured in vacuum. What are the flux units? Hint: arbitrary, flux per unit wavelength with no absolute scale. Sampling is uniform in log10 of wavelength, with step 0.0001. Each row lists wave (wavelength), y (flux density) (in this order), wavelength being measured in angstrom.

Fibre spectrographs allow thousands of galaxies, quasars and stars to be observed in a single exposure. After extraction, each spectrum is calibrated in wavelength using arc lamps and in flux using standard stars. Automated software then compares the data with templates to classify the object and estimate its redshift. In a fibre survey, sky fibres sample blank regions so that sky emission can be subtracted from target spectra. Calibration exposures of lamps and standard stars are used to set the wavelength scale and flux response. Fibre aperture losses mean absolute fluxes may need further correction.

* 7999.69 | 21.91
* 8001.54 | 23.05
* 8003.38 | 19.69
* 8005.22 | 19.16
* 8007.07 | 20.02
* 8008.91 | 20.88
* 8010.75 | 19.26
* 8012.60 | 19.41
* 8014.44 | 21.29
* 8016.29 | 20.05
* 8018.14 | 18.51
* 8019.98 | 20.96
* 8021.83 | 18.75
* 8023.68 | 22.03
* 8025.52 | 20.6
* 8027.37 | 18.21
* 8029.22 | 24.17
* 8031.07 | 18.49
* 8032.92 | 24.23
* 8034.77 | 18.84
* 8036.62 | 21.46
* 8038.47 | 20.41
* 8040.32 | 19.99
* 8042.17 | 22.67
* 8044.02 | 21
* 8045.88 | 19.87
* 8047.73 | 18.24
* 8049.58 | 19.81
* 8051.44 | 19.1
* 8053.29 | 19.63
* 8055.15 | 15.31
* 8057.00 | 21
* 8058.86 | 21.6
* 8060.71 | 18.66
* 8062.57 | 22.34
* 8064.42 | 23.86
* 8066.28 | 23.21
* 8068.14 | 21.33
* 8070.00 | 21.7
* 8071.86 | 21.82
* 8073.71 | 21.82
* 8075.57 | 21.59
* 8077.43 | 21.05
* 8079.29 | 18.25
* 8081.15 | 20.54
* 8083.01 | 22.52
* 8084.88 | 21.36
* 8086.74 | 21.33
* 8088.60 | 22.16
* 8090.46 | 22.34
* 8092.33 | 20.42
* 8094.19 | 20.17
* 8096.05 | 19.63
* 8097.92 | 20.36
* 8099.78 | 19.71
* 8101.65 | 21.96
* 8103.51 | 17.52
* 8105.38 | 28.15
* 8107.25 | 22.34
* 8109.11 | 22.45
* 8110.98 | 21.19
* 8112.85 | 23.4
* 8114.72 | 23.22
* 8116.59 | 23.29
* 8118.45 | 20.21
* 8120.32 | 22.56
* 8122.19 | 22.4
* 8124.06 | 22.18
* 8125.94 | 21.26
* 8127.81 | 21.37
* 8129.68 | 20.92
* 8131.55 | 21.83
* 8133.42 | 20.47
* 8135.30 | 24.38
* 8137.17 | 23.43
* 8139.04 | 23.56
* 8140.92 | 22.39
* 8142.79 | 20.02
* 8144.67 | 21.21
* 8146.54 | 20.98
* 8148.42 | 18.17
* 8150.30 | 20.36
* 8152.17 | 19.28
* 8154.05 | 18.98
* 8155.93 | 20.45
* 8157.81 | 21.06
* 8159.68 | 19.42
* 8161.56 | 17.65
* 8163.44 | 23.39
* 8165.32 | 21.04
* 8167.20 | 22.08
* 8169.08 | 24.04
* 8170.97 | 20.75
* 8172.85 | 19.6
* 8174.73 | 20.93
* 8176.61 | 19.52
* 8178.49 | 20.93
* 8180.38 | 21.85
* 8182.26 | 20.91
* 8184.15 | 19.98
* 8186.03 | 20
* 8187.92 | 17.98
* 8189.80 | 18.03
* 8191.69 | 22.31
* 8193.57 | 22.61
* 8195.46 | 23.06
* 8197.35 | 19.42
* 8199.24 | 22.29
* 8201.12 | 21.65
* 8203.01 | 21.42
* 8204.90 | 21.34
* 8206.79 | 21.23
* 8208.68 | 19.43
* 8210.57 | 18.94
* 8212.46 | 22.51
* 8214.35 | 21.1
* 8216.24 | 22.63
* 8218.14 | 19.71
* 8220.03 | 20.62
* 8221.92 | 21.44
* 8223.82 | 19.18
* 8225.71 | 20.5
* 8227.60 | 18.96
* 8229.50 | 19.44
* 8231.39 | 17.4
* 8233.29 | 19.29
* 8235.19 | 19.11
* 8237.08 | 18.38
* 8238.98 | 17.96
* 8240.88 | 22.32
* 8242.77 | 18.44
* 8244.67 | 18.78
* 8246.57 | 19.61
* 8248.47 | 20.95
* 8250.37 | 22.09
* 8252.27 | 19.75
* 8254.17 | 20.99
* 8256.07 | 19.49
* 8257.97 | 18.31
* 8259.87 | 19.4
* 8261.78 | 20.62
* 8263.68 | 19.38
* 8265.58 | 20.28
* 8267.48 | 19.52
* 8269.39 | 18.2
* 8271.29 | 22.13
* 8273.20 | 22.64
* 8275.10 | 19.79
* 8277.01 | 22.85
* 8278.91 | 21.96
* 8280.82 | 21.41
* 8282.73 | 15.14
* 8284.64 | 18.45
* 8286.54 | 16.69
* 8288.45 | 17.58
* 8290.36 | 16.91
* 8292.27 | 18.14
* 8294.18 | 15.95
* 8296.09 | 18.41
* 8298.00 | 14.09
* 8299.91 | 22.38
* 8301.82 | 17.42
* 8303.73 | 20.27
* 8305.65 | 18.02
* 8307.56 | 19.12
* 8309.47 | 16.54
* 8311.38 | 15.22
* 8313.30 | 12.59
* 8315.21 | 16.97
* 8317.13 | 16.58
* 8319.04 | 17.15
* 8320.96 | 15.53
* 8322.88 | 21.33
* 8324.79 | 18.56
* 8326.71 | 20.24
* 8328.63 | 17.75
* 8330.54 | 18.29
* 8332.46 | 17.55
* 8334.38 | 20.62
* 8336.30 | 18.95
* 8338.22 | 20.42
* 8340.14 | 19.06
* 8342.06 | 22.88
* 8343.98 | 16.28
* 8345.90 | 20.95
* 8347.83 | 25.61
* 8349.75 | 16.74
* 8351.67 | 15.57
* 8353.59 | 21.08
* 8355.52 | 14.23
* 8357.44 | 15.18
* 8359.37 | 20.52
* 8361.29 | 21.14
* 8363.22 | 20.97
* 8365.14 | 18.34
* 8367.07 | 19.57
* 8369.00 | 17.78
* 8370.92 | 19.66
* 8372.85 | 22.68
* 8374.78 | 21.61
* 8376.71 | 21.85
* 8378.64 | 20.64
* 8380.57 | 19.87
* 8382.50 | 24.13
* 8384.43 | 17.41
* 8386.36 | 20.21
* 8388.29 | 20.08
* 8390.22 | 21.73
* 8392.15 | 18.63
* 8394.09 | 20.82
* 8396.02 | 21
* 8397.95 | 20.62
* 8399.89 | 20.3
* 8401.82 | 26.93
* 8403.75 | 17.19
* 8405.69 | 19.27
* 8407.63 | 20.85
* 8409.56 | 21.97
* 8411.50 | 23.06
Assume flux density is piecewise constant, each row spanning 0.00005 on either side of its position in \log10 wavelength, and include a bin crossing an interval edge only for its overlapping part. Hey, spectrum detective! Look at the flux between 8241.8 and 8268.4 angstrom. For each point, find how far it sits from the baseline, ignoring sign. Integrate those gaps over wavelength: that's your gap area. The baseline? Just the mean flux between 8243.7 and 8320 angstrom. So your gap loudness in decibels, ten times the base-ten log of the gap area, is 14.9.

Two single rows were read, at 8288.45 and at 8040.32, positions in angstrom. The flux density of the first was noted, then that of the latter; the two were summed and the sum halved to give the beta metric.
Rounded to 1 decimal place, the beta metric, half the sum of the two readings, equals 18.8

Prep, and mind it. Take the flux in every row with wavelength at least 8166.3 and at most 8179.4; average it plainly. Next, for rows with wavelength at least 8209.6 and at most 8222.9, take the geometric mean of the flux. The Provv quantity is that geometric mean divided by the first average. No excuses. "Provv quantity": 0.99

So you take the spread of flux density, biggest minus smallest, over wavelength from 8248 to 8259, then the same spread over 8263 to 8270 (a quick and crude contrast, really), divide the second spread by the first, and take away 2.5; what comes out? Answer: -1.9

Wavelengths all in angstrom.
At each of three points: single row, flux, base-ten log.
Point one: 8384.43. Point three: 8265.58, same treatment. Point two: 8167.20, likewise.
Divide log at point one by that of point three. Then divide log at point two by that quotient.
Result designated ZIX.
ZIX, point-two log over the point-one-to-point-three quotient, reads 1.42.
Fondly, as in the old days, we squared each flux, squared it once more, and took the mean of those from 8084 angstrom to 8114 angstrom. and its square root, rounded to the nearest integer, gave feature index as 479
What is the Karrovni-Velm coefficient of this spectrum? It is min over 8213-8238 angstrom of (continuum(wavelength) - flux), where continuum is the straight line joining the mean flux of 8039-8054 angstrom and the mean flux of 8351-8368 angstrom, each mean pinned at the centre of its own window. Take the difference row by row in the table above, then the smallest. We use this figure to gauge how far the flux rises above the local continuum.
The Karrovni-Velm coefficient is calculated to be -3.4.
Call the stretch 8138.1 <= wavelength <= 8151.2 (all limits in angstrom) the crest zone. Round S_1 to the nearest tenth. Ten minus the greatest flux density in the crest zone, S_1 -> -13.6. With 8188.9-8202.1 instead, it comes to -13.1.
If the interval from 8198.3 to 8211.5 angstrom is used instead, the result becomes -12.3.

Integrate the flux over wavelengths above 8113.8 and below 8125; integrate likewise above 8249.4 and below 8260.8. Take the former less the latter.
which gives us 22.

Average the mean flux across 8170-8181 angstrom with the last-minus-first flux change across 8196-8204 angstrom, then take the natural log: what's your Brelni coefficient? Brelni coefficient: 2.42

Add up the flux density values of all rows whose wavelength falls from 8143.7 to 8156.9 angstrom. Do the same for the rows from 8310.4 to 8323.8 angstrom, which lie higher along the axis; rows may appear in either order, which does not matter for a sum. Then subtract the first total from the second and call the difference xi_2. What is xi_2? -24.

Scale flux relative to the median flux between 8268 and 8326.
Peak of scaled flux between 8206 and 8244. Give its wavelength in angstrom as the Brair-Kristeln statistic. 8216.24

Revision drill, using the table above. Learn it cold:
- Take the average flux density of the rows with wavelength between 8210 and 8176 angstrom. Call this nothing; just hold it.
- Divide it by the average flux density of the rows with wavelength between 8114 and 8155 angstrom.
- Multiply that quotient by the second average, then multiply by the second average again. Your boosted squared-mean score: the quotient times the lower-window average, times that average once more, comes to 446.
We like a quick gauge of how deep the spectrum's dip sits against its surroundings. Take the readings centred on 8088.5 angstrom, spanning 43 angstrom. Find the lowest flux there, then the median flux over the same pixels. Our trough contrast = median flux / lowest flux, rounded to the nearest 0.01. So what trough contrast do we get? 1.22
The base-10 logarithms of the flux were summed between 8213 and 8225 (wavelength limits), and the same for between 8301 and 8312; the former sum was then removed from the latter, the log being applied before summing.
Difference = -0.42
